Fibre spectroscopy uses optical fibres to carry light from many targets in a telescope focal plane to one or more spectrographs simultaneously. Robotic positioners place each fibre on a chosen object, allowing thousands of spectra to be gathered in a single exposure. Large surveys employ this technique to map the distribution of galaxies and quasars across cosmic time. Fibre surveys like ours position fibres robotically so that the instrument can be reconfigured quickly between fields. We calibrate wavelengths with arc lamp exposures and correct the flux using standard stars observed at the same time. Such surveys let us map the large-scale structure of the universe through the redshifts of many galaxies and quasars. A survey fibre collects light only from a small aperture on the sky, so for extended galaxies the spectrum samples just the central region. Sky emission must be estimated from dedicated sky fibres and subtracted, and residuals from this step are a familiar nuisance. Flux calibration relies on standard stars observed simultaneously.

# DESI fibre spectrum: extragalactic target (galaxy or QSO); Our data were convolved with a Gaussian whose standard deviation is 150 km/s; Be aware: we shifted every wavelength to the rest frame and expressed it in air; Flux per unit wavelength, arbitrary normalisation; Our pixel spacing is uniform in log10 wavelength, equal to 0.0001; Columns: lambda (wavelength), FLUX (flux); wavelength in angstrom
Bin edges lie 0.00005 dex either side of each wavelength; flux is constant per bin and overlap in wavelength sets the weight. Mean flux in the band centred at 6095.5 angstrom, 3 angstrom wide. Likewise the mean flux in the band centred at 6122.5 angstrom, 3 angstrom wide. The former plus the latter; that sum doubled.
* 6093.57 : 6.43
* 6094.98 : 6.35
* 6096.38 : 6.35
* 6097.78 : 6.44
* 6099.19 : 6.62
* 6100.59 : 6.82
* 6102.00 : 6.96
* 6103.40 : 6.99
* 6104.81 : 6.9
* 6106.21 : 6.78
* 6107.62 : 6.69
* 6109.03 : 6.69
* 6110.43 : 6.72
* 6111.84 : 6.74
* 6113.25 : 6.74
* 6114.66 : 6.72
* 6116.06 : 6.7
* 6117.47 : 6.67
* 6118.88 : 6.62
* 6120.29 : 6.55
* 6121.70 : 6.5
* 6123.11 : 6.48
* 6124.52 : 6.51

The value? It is 25.7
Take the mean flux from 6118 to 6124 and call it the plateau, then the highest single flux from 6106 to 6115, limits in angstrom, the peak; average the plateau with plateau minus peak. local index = 3.15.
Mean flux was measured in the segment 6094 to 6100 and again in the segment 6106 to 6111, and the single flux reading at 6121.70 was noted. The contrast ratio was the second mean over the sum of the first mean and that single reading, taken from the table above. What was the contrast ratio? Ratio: 0.519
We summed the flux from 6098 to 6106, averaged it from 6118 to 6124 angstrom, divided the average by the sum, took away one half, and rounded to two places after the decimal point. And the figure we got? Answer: -0.31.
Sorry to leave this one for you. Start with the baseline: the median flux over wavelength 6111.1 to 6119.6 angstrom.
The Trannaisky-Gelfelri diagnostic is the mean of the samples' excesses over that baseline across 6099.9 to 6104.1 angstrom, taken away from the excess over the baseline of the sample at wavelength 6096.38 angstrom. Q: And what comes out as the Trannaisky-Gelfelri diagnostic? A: -0.57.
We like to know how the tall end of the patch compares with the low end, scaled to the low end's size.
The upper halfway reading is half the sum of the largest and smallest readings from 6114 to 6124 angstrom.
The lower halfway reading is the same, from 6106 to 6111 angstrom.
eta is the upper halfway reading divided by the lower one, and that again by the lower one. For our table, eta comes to 0.1455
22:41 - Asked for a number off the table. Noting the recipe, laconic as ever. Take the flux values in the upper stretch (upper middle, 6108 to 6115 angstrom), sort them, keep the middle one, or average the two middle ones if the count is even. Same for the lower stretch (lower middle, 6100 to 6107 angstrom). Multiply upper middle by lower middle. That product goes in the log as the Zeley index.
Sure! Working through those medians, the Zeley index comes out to 46.4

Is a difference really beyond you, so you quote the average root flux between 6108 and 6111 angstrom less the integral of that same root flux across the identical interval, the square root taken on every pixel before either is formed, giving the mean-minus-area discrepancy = -5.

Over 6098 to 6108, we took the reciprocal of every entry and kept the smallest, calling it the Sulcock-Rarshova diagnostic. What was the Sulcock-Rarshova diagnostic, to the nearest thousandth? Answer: 0.143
